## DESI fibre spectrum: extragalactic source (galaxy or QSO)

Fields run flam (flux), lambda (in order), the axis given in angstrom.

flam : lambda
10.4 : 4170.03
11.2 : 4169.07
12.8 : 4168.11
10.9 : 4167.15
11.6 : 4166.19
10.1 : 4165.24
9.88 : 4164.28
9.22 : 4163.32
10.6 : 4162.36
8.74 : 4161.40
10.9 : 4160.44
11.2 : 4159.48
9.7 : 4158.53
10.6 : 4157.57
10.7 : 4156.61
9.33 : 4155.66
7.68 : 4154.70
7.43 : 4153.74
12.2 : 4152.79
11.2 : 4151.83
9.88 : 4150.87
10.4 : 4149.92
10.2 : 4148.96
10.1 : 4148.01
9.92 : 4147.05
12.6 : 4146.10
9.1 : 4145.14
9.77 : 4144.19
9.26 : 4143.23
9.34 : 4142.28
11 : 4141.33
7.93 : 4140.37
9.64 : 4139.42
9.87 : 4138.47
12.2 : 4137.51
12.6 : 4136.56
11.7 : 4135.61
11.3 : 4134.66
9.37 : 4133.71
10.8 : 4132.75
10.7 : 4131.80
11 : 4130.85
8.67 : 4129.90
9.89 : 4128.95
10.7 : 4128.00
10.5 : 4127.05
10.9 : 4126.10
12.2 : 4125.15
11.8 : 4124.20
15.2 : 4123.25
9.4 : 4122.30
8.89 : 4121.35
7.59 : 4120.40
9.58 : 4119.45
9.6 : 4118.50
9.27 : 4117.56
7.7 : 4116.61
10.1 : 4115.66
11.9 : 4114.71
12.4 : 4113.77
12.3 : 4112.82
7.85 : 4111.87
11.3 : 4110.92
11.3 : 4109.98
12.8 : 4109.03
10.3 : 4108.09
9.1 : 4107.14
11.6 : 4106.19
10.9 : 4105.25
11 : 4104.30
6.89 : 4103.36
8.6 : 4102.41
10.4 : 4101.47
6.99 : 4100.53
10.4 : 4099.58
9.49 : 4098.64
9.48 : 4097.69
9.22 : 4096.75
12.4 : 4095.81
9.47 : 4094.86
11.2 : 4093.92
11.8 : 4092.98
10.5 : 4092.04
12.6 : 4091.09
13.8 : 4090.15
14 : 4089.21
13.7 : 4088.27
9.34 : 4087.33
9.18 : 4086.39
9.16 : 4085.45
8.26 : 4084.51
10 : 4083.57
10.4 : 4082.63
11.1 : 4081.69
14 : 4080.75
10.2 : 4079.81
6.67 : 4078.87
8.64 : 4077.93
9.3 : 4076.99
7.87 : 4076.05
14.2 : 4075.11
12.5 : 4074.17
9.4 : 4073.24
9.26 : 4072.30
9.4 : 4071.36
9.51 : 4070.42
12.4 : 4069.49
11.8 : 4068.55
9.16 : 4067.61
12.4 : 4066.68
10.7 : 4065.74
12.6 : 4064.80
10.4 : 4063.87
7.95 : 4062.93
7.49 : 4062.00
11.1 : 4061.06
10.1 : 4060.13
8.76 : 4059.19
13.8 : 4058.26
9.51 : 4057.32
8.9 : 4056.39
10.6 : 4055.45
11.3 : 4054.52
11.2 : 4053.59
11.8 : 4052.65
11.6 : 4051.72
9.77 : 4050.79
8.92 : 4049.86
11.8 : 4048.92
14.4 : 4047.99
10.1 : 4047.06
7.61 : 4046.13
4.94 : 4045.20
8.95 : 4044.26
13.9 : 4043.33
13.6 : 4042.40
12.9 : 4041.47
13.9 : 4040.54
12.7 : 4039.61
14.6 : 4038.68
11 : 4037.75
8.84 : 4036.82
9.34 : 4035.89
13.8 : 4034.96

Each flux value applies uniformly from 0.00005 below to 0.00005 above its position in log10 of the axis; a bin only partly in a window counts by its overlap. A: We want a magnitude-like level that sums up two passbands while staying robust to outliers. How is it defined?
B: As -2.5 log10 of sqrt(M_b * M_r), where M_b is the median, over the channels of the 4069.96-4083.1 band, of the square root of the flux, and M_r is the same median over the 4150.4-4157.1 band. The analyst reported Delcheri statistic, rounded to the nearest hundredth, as -1.23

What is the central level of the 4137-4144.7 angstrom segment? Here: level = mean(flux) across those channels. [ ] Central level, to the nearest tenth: 9.9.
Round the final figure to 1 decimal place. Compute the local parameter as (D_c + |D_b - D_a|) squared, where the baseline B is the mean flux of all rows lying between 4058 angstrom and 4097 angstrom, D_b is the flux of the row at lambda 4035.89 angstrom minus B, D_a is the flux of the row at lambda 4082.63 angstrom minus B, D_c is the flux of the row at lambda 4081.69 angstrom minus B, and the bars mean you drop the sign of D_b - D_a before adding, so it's 2.4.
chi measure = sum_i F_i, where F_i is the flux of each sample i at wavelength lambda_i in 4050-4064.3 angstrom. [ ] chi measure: 154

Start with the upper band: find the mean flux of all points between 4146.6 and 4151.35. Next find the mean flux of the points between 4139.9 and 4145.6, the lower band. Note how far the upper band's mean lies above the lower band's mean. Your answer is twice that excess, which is 1.4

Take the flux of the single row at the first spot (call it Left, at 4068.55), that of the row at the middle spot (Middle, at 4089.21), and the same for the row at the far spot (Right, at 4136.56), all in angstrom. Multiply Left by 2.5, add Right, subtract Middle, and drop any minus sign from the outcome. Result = 28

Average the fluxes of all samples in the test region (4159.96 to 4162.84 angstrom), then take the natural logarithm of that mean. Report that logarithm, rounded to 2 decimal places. 2.31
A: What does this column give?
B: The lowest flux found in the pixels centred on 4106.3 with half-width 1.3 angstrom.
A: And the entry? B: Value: 9.1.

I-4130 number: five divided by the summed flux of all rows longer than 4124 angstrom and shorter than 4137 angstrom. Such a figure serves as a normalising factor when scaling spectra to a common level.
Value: 0.0329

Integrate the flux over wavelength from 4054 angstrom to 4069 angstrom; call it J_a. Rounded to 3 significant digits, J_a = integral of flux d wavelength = 156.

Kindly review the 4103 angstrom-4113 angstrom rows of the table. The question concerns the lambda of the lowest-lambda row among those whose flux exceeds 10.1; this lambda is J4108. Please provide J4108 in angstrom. 4104.30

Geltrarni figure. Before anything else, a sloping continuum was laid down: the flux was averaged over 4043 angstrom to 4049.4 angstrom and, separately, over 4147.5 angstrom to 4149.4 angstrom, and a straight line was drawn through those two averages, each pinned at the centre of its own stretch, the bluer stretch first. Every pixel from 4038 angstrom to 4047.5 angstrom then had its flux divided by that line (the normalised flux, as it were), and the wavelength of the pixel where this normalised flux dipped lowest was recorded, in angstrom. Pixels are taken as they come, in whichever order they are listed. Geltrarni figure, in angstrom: 4045.20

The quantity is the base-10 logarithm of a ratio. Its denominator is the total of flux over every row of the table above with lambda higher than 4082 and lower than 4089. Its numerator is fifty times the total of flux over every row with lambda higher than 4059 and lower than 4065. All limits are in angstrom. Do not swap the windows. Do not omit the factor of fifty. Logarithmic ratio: 1.69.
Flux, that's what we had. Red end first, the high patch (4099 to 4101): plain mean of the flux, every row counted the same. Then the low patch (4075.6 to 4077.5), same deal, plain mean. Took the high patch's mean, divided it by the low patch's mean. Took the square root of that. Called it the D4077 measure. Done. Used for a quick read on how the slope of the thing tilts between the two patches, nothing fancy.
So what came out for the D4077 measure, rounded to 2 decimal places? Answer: 1.01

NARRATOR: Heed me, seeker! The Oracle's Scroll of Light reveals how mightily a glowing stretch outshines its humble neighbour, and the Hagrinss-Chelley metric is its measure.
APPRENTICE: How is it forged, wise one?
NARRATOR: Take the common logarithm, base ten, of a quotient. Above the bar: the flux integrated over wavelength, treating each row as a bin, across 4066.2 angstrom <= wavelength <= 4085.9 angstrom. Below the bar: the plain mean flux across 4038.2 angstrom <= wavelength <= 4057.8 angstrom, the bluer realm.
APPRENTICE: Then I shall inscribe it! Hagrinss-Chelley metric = 1.261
